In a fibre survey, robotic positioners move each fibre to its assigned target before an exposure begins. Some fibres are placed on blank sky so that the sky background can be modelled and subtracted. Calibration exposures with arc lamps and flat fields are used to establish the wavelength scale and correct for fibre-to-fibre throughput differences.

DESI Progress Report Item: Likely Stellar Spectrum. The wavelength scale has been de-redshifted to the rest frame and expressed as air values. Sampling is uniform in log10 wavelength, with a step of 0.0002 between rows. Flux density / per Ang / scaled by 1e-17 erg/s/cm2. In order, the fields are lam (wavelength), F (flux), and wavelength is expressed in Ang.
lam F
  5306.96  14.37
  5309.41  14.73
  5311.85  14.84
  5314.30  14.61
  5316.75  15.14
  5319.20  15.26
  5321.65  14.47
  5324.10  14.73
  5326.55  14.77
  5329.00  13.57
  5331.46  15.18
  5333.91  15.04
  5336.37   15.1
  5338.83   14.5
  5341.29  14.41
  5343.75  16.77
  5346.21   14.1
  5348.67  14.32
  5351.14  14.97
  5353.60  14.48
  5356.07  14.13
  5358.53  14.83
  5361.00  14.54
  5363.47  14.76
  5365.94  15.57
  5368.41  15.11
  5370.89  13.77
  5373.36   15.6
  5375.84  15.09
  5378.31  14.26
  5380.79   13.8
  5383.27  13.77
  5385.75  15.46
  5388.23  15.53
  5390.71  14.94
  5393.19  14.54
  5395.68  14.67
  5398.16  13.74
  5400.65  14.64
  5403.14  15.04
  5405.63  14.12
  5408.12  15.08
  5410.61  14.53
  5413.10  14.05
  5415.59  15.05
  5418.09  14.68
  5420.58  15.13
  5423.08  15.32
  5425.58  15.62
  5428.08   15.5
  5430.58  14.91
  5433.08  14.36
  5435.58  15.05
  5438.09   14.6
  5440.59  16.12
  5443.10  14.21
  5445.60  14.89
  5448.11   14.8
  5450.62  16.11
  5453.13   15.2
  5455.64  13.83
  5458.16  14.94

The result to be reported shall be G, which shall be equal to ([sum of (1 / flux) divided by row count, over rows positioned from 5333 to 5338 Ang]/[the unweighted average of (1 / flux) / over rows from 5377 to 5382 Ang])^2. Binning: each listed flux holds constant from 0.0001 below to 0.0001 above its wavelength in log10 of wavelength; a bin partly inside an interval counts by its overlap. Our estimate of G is 0.87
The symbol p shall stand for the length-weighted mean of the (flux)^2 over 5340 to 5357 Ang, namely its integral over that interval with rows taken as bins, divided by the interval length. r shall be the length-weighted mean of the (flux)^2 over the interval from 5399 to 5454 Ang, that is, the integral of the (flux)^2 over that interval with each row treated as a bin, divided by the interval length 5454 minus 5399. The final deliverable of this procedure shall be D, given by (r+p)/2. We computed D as 221.0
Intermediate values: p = 218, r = 224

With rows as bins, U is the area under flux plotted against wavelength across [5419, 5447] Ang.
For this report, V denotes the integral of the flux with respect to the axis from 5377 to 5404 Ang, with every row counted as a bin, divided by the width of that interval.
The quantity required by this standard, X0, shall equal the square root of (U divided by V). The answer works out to 5.38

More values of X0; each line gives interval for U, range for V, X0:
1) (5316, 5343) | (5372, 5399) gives 5.21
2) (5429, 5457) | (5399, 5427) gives 5.31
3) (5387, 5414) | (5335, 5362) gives 5.18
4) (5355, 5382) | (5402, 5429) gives 5.16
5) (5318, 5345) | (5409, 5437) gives 5.19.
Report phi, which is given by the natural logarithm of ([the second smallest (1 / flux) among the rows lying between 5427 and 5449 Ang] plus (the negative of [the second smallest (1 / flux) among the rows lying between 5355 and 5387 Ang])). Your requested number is -8.1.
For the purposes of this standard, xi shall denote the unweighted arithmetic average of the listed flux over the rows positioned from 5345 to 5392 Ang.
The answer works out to 14.7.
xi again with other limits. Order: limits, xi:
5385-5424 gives 14.8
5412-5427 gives 15.0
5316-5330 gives 14.7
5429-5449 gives 14.9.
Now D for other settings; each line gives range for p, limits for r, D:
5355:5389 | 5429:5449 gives 219.5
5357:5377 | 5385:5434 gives 221.4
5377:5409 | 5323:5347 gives 216.8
